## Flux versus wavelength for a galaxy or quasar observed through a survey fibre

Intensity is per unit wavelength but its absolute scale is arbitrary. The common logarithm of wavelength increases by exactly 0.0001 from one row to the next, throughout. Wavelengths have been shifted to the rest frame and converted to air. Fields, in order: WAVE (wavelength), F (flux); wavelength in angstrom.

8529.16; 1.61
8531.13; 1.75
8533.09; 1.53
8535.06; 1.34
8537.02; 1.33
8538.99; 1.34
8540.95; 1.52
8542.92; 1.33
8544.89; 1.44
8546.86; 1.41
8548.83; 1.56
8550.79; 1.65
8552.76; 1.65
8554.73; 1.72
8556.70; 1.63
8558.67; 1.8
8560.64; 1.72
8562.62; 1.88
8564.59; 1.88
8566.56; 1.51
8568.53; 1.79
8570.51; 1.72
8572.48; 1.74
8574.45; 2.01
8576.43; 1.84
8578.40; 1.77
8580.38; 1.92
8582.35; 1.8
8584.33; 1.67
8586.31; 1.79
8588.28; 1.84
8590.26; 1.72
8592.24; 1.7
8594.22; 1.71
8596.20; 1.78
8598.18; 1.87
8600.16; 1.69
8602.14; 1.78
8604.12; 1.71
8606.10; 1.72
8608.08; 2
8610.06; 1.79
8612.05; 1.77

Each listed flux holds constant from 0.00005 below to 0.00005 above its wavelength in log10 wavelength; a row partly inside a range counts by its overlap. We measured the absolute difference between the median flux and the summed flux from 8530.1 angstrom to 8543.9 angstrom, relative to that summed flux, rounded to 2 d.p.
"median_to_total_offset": 0.87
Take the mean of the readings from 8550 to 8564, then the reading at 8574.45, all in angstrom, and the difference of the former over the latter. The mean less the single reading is -0.3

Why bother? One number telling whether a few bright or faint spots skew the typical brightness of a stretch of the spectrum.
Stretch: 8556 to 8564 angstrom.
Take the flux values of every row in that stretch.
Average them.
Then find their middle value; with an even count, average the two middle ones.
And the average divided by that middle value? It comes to 1.00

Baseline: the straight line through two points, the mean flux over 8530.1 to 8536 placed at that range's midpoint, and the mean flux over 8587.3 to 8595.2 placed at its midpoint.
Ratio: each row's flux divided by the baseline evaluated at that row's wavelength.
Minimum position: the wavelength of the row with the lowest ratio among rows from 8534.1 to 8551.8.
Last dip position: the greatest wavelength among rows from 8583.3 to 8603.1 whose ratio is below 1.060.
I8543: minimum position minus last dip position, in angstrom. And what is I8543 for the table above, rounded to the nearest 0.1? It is -59.2 angstrom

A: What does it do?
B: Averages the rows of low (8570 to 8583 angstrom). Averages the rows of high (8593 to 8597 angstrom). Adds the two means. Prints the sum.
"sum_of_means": 3.57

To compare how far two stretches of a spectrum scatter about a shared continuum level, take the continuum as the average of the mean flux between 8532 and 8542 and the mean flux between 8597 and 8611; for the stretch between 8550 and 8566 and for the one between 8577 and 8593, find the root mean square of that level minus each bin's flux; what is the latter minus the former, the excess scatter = 0.02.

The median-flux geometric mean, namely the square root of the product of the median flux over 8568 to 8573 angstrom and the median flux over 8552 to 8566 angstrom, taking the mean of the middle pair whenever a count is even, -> 1.73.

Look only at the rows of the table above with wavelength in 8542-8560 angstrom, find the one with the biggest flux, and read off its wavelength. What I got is 8558.67 angstrom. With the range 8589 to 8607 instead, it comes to 8598.18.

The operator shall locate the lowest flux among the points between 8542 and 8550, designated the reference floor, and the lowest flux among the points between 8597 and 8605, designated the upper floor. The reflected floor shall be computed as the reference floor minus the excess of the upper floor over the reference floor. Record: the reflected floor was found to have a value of 1.0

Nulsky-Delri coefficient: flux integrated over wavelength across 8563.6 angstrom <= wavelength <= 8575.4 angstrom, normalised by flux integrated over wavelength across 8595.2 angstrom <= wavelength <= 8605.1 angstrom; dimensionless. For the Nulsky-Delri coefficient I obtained 1.2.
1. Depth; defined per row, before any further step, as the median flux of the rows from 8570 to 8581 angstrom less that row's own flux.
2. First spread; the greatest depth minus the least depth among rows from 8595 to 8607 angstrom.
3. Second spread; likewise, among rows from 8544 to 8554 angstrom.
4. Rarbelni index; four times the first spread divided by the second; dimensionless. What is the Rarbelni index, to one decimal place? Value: 3.0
